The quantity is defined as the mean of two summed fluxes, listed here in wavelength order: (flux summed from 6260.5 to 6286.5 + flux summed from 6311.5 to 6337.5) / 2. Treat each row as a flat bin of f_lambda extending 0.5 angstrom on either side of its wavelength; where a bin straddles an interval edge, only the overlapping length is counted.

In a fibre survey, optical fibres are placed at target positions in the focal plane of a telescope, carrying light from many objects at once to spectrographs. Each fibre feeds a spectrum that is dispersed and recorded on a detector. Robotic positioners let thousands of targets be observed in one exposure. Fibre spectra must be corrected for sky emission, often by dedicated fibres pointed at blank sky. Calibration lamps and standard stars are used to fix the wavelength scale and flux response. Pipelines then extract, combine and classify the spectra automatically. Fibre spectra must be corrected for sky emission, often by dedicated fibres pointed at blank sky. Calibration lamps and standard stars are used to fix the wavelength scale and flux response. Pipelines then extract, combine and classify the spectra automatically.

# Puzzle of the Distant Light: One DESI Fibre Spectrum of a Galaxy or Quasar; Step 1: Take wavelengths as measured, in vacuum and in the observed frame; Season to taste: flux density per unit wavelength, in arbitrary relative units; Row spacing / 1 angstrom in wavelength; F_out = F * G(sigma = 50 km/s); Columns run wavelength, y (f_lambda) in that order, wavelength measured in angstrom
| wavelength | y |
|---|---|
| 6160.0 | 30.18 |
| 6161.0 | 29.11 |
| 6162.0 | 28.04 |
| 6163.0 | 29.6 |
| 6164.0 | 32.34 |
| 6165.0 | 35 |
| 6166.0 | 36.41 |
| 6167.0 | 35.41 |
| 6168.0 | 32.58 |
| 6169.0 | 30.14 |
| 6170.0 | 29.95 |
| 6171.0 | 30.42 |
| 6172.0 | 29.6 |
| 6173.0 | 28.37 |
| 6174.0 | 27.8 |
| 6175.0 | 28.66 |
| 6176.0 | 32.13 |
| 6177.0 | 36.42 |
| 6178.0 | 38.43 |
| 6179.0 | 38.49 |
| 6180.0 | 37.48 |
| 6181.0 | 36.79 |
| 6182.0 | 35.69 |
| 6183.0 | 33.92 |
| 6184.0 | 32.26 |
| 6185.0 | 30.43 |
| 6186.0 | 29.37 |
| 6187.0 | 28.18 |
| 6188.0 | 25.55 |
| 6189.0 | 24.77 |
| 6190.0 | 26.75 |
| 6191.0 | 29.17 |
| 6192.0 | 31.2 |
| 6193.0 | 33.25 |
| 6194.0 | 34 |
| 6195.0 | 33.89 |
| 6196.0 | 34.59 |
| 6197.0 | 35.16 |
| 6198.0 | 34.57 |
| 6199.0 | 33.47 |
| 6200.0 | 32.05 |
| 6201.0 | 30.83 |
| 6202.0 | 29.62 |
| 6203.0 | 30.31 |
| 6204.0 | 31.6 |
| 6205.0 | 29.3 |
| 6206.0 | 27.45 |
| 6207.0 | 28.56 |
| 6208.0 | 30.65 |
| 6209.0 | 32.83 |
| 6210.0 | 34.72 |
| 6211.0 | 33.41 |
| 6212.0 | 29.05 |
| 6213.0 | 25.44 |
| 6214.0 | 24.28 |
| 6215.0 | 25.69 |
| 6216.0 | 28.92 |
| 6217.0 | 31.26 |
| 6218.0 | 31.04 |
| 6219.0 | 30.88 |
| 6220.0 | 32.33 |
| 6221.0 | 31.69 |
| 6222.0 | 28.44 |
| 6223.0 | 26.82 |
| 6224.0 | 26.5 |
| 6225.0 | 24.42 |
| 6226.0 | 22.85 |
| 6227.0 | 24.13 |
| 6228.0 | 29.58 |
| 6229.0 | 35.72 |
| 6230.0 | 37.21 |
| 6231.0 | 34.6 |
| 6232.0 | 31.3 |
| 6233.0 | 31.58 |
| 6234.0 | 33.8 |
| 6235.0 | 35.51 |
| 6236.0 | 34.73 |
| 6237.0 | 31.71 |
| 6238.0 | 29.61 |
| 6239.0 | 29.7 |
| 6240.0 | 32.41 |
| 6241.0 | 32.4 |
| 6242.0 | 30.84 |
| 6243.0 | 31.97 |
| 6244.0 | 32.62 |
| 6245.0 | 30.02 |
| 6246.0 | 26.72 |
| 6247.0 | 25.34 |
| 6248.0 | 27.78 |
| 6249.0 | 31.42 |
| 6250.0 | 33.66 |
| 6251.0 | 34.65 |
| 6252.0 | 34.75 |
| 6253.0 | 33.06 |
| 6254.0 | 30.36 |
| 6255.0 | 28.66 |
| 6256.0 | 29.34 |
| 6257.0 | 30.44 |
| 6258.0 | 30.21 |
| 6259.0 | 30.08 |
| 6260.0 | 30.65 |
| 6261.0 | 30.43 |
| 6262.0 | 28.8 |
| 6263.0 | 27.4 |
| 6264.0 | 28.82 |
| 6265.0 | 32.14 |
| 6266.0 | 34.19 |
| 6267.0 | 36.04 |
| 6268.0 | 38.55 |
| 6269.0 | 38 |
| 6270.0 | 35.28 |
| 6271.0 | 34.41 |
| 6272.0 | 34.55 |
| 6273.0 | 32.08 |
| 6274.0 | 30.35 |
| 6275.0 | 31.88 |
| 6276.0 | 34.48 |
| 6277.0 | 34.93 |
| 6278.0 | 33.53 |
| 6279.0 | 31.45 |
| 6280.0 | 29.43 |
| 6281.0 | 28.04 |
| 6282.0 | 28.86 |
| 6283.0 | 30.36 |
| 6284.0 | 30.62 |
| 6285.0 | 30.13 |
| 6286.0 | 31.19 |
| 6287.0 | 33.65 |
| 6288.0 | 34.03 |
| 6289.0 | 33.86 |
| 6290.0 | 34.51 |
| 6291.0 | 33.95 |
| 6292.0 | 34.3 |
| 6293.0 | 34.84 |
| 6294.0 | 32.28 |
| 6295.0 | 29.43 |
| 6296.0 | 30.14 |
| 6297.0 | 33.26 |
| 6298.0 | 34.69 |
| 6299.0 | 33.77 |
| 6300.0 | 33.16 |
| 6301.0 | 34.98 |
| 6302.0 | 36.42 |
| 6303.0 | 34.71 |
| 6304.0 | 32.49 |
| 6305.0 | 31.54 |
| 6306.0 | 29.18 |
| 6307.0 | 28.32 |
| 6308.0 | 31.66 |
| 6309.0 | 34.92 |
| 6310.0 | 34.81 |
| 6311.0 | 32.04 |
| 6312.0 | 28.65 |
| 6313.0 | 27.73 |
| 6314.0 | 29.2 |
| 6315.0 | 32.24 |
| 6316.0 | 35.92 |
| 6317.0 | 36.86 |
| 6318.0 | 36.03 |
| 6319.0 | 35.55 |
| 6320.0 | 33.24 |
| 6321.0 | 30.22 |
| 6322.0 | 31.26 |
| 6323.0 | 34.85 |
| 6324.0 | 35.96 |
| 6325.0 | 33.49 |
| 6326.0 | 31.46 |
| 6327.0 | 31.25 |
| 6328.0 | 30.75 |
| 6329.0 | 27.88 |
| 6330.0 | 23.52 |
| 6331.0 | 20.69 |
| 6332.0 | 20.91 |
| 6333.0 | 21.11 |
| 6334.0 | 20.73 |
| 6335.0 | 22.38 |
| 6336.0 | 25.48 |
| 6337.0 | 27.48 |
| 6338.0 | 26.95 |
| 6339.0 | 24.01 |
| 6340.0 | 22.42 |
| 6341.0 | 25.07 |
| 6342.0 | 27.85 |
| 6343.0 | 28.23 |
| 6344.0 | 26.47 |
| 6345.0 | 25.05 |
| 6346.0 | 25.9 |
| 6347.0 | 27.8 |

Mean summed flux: 800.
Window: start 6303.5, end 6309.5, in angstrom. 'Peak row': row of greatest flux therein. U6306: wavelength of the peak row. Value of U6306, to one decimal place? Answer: 6309.0 angstrom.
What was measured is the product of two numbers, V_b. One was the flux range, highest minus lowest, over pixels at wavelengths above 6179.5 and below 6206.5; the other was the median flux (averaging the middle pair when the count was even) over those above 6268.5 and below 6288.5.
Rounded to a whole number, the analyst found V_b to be 406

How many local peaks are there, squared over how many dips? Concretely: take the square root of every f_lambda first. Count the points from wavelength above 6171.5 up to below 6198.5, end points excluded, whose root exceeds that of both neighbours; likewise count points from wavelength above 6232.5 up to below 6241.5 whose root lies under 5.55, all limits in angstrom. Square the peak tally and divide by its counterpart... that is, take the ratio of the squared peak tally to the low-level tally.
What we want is 4.5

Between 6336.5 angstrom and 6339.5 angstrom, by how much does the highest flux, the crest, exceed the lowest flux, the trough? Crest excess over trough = 3.5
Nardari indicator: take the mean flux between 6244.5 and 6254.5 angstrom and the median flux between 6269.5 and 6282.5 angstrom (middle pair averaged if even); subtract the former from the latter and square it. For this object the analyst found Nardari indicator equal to 1.7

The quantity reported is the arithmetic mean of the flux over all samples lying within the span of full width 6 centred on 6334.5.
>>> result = 23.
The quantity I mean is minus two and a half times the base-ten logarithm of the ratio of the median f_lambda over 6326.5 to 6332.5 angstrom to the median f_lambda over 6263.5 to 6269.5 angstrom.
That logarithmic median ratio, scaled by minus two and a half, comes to 0.34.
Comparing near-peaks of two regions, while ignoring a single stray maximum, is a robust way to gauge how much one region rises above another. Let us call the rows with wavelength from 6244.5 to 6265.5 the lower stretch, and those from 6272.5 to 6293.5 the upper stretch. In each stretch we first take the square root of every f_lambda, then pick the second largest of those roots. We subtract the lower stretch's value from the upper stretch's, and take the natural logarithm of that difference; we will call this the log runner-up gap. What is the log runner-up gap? -4.13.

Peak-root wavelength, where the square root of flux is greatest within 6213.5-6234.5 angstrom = 6230.0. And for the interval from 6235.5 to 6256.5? 6252.0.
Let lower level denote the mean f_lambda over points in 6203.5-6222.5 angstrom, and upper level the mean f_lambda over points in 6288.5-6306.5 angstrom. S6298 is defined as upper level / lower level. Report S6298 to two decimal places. 1.11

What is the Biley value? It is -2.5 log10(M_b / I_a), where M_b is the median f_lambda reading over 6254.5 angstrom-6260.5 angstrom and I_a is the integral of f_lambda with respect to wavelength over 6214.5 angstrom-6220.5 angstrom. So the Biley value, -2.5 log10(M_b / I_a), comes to 1.94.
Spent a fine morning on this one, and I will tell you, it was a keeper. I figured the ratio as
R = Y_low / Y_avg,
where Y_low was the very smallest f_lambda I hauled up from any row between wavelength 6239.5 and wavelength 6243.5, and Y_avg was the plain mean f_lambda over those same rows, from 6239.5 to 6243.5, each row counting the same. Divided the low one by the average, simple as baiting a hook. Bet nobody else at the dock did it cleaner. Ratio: 0.97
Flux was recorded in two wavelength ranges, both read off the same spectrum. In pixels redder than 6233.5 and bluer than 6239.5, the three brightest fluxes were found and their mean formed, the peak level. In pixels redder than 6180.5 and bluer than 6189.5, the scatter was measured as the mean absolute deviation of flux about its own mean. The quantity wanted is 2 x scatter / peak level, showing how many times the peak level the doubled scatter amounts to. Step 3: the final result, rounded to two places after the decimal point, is 0.20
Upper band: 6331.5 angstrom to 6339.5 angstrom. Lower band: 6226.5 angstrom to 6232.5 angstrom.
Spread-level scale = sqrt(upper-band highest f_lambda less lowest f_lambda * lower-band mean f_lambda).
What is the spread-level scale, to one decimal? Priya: 14.7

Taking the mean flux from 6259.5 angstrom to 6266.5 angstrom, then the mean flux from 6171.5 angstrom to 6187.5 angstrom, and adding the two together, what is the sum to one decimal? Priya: 63.1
